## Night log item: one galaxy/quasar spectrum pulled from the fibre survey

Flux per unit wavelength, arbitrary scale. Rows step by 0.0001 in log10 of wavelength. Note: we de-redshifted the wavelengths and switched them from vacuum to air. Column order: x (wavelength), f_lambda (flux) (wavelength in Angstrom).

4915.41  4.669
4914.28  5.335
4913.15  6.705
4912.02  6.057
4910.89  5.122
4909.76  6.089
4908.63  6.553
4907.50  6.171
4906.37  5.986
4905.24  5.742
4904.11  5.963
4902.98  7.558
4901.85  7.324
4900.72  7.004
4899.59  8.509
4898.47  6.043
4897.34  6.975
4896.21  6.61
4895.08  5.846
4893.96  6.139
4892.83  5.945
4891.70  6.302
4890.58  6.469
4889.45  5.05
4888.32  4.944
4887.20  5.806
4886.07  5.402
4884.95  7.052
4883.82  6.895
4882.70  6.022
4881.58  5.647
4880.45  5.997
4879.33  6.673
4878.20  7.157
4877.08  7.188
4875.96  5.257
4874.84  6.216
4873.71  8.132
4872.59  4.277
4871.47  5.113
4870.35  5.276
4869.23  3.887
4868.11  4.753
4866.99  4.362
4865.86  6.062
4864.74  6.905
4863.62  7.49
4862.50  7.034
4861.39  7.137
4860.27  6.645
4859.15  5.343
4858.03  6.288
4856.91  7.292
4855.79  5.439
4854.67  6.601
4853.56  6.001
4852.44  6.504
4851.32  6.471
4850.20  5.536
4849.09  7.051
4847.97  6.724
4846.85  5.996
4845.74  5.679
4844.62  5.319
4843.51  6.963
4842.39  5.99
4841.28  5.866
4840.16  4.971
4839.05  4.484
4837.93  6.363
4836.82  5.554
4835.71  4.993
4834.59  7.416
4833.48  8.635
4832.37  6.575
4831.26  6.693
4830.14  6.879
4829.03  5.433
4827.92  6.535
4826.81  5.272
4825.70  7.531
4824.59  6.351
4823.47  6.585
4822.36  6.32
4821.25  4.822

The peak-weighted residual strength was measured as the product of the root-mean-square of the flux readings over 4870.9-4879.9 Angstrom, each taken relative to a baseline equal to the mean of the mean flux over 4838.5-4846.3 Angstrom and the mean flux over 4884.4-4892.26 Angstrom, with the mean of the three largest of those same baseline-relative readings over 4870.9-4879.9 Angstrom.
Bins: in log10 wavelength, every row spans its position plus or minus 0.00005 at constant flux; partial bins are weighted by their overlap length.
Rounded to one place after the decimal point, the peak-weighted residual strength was 2.3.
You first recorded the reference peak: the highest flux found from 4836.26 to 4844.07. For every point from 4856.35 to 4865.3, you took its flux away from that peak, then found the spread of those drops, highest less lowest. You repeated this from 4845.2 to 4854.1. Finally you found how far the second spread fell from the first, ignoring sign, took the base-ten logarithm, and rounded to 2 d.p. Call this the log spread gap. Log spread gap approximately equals -0.20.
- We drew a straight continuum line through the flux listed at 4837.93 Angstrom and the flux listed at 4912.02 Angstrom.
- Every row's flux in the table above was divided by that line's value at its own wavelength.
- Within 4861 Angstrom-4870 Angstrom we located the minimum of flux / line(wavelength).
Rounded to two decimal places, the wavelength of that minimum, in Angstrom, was 4869.23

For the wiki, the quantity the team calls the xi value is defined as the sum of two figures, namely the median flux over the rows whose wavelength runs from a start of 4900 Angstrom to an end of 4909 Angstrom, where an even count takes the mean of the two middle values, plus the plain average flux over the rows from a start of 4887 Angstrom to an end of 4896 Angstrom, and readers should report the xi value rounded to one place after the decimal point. 12.2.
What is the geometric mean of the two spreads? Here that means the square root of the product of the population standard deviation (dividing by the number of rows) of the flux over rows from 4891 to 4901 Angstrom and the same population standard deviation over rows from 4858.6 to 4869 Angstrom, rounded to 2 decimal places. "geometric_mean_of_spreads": 0.91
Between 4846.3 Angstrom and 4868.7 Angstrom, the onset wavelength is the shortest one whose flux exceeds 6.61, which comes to 4847.97 Angstrom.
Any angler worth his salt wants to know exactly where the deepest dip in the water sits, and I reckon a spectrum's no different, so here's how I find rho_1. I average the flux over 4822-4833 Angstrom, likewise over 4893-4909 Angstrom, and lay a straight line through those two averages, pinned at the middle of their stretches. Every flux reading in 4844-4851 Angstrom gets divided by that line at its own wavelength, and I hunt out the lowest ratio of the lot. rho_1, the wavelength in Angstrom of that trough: 4844.62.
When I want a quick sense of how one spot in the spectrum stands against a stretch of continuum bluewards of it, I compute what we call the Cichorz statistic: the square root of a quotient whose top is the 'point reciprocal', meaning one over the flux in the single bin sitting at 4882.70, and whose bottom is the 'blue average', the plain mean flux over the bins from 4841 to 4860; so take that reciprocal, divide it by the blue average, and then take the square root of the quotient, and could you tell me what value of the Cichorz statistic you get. 0.164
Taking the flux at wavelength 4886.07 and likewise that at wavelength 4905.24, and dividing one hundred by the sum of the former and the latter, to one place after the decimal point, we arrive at 9.0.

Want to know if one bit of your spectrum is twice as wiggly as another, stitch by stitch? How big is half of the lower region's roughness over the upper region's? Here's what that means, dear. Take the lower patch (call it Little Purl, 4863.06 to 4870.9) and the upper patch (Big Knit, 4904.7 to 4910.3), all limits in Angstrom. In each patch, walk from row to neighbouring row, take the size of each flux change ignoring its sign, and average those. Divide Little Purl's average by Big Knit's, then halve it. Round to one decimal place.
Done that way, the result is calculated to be 1.5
